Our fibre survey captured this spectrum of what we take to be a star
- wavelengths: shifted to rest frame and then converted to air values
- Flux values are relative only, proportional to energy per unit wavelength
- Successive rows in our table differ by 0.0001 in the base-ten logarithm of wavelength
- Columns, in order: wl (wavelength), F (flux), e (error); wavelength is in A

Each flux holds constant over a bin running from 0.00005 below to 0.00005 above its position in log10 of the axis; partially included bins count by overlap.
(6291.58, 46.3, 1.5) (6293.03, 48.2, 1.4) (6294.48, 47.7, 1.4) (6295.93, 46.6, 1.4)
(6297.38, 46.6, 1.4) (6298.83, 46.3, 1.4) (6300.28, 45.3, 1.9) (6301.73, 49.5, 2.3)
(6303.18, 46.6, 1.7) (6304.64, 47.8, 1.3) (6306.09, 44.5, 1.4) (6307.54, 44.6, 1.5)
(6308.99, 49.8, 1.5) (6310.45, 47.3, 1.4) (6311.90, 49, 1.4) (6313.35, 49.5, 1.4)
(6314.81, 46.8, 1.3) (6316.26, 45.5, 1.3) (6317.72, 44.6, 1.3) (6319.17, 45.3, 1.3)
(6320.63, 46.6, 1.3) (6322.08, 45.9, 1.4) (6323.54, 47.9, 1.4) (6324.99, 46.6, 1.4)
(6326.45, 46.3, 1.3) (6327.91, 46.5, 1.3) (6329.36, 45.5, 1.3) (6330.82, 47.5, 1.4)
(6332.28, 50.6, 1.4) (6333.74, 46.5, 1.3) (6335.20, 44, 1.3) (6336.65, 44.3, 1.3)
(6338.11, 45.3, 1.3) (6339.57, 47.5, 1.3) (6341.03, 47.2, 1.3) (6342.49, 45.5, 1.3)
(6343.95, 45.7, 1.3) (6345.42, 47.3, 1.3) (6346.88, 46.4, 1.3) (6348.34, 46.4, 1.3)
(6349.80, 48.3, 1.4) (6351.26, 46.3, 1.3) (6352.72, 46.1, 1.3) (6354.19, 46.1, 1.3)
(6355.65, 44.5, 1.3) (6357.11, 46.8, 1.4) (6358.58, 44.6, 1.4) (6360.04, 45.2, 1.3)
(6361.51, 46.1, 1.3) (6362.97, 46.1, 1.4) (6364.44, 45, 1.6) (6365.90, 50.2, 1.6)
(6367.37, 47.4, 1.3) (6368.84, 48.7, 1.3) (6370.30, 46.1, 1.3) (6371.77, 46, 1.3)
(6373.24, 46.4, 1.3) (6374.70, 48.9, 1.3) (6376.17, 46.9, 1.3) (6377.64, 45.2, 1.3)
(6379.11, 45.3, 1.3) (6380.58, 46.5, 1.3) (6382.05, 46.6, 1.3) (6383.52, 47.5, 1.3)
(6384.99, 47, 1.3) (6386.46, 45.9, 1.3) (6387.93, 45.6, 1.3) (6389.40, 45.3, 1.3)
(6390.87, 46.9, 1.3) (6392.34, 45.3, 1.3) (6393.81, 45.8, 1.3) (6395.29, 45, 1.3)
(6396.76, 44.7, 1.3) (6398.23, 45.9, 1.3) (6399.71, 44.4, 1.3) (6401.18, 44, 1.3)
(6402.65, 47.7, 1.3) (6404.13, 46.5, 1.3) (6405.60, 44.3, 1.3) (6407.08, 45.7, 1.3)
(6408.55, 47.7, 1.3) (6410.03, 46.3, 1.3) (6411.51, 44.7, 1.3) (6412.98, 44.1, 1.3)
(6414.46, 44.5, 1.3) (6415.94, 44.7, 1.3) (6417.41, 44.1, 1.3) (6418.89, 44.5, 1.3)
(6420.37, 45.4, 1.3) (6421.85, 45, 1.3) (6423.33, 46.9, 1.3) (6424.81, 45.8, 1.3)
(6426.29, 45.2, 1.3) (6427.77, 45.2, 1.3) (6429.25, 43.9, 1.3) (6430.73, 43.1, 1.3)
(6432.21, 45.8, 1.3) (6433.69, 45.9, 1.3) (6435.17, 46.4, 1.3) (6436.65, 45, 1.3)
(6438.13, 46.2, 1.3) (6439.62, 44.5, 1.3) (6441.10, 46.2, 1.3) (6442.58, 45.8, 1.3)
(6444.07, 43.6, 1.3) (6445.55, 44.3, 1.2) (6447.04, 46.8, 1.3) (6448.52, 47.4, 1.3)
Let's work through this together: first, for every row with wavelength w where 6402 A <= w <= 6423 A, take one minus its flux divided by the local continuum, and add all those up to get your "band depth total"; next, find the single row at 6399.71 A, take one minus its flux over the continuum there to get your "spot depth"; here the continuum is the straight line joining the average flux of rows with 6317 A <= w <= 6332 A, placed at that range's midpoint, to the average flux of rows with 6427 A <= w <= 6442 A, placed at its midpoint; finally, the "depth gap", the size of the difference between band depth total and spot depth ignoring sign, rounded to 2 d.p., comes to 0.01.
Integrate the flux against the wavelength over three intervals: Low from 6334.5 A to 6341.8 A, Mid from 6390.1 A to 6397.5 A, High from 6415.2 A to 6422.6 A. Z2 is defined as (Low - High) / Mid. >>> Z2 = 0.008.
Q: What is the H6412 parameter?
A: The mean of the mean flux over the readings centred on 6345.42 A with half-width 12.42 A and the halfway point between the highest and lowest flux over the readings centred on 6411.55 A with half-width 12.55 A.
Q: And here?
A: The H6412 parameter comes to 46.0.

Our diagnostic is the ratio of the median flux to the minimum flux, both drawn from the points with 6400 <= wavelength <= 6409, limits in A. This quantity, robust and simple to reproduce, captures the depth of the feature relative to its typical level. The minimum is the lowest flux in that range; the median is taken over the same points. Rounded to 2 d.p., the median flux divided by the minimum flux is 1.05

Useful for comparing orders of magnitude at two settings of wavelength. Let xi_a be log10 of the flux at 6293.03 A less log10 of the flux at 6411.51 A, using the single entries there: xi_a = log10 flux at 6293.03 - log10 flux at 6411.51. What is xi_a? 0.033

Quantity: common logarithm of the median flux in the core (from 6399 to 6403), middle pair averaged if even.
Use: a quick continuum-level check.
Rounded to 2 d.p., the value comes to 1.65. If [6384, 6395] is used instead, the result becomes 1.66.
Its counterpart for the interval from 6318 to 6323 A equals 1.66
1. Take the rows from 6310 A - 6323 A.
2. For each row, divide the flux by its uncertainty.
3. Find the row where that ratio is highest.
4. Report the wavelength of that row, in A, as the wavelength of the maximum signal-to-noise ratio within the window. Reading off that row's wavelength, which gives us 6314.81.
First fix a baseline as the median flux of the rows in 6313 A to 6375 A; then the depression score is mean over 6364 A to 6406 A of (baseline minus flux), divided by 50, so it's 0.001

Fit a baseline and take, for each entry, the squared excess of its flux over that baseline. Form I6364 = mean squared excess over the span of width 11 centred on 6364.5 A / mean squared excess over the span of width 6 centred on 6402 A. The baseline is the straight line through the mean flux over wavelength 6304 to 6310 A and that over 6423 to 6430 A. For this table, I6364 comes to 1.7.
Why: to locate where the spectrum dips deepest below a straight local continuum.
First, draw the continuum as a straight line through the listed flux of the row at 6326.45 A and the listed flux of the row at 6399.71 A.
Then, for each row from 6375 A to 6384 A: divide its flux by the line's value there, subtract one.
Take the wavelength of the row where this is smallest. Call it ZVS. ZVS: 6377.64 A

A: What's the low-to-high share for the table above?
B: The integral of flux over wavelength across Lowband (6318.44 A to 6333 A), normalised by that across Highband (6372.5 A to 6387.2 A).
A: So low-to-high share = 1.00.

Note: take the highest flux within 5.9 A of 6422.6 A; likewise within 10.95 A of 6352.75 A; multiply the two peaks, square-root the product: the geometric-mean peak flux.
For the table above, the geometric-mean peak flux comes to 47.6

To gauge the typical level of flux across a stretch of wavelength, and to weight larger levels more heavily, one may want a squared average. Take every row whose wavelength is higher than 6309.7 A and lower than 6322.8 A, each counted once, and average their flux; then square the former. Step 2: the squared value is 2183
